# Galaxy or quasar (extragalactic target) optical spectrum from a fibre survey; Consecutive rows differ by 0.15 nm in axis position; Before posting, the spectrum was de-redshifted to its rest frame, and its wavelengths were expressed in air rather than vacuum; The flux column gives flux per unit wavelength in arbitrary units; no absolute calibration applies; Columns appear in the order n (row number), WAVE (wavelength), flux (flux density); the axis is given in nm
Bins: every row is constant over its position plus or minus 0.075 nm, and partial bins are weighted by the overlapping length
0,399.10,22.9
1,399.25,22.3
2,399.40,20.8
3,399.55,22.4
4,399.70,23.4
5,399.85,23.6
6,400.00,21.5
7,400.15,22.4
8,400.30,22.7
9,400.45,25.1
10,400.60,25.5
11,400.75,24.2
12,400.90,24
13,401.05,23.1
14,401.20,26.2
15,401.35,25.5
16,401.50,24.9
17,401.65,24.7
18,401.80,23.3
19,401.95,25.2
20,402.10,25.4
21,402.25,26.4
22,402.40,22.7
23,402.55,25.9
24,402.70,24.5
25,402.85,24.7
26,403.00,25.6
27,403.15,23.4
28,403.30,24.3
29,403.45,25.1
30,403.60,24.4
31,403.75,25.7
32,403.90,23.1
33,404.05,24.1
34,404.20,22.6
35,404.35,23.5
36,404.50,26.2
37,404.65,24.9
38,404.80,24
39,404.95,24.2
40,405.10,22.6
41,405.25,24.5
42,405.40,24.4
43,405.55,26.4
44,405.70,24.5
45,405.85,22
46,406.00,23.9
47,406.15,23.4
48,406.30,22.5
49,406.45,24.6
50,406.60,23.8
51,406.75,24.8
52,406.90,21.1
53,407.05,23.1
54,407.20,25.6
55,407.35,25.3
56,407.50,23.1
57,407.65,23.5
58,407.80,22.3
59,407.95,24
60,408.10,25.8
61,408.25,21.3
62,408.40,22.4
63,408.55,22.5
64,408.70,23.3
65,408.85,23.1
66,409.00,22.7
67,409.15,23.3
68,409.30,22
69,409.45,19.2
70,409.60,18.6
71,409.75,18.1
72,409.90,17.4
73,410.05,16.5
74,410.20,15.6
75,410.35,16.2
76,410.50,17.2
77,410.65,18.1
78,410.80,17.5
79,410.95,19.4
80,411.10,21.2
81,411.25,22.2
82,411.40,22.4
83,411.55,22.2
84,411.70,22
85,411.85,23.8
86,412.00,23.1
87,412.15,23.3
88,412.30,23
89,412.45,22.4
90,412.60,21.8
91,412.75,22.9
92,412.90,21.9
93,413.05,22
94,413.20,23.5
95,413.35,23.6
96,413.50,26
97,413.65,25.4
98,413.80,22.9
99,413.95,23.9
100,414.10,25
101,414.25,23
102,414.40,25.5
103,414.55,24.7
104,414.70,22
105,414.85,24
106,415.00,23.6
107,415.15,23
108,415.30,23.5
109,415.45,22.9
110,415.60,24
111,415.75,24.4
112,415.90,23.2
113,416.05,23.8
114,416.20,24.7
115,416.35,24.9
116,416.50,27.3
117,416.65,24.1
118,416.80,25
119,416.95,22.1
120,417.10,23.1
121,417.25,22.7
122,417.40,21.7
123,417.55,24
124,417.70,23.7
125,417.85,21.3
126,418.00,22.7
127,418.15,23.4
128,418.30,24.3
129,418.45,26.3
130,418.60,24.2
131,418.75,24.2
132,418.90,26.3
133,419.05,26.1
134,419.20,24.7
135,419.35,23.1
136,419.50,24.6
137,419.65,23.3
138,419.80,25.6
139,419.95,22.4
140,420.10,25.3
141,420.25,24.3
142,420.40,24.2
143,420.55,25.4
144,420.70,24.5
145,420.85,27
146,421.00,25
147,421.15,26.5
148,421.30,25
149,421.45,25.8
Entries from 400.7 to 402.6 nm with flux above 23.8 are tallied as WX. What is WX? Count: 10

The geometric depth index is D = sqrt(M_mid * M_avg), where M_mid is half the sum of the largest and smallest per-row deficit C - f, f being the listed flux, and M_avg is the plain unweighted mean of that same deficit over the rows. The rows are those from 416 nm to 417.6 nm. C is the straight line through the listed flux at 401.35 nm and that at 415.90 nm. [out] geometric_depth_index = 1.1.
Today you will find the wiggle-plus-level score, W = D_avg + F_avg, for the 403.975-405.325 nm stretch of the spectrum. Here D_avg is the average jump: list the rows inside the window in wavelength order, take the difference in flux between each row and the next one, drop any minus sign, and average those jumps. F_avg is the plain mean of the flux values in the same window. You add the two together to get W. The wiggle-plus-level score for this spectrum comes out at 25.4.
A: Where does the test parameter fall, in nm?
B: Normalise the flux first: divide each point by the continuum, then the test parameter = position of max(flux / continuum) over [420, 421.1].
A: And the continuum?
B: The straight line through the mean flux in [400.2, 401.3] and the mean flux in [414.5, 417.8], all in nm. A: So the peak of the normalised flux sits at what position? 420.85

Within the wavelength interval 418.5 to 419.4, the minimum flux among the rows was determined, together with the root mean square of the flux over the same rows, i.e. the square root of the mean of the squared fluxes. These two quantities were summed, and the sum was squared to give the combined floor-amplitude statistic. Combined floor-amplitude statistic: 2294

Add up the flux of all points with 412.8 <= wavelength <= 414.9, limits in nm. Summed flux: 333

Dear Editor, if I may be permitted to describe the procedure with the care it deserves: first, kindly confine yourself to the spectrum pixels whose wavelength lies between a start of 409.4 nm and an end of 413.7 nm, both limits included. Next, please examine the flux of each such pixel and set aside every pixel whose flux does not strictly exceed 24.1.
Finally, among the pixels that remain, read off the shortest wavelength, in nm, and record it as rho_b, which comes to 413.50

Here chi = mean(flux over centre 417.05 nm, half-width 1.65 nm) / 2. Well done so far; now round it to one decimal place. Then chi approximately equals 11.9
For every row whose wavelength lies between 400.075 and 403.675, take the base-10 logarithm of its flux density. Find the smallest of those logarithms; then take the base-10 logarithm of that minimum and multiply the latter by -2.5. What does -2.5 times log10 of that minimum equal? -0.326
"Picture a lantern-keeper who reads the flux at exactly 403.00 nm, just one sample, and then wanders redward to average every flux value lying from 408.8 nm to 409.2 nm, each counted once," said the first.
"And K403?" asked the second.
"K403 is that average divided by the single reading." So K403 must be 0.90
